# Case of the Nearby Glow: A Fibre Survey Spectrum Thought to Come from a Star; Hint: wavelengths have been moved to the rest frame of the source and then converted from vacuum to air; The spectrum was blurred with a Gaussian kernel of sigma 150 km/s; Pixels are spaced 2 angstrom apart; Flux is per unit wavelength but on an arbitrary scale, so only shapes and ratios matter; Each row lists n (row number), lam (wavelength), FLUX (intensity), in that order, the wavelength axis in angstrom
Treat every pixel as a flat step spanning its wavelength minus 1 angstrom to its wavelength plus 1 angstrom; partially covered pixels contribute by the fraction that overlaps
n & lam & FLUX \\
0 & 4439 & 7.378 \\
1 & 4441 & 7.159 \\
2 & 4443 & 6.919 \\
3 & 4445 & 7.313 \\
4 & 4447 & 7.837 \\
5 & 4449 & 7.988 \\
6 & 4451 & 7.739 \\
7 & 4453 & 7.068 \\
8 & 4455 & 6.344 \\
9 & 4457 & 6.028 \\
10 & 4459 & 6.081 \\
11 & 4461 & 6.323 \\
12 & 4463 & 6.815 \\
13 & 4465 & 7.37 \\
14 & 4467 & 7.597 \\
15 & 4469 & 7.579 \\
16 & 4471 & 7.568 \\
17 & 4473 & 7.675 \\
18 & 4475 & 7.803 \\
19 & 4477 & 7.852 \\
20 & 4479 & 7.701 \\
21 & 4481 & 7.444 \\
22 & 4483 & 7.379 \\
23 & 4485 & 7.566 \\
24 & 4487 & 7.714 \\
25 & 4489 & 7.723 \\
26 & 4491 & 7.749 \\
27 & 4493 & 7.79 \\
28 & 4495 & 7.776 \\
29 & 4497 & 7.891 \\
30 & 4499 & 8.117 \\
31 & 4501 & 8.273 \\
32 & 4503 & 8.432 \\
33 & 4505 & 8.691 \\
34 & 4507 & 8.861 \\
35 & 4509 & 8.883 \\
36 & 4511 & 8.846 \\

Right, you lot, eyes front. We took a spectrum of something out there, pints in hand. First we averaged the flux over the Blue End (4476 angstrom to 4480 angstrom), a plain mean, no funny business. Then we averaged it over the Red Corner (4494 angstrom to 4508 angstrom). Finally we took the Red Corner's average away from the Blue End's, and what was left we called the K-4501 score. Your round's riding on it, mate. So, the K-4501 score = -0.52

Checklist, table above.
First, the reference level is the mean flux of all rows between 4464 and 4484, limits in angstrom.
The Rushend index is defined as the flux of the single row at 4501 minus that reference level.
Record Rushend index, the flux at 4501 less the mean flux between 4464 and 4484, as 0.68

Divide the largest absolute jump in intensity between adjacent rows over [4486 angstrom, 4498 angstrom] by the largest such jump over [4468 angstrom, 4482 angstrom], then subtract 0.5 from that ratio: -0.1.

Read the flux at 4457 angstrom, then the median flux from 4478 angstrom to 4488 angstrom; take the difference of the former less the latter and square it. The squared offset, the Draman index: 2.4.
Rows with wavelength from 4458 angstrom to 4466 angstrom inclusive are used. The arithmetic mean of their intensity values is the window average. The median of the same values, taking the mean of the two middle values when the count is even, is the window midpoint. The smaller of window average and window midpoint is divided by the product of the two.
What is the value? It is 0.150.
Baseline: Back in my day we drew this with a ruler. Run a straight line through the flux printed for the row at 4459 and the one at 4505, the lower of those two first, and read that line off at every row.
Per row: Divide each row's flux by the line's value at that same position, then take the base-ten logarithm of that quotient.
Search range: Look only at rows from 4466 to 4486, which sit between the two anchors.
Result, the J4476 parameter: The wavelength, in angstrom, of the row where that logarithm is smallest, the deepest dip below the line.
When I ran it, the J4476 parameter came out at 4483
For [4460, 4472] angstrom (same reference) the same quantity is 4461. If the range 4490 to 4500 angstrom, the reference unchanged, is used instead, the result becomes 4495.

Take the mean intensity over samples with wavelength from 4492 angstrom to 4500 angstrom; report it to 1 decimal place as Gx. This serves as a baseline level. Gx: 7.9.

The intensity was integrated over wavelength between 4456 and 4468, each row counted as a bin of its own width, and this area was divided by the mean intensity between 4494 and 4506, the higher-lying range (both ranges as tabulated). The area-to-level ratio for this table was 9.8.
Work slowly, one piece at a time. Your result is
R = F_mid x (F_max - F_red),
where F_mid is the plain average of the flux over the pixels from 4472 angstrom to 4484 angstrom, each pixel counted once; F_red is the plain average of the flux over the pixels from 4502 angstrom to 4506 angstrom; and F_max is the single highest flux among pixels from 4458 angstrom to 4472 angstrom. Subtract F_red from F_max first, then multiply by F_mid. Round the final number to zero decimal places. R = -7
